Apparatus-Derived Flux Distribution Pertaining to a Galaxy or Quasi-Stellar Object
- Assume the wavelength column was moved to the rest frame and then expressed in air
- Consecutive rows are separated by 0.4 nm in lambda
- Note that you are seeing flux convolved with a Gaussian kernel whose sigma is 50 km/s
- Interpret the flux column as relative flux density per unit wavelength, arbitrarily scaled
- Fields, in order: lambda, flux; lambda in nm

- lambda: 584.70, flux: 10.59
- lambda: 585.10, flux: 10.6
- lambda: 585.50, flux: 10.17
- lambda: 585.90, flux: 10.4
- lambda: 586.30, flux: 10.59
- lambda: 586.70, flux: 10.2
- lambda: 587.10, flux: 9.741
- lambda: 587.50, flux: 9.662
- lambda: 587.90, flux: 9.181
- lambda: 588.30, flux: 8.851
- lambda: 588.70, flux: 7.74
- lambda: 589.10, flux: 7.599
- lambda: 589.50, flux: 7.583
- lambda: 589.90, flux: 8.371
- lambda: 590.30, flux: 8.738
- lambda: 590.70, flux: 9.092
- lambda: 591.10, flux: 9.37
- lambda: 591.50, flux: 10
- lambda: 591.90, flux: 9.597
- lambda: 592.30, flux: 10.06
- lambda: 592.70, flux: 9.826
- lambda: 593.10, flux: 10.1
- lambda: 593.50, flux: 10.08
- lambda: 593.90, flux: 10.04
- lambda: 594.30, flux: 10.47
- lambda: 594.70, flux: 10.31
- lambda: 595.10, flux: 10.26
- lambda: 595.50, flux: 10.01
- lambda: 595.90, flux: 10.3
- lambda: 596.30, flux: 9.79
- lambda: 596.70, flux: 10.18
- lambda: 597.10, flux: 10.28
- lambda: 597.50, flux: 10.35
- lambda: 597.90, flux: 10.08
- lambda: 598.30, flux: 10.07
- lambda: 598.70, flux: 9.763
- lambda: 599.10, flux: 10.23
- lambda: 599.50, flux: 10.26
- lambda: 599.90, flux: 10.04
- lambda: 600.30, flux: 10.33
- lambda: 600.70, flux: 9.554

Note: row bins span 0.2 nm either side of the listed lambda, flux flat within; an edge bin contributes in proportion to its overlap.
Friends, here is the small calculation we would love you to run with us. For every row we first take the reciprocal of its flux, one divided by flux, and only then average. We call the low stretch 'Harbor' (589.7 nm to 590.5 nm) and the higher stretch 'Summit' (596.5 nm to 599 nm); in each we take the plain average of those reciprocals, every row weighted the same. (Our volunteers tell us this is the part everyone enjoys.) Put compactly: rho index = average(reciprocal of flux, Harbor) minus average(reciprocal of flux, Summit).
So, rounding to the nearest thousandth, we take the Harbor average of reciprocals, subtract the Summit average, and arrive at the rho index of 0.018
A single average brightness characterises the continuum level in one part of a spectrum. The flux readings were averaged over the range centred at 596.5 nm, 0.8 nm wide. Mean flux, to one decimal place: 10.0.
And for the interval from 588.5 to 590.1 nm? 7.8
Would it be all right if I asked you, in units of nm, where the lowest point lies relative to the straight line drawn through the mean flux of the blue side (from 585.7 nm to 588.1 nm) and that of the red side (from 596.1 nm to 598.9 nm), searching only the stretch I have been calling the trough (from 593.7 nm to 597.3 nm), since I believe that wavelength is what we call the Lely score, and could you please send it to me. 596.30 nm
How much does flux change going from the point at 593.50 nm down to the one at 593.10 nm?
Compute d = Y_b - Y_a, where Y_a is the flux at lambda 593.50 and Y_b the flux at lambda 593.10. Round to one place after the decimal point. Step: 0.0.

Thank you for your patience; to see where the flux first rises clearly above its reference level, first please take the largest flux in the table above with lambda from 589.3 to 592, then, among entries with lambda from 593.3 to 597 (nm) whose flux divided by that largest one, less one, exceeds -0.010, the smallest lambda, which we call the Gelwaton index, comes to 593.50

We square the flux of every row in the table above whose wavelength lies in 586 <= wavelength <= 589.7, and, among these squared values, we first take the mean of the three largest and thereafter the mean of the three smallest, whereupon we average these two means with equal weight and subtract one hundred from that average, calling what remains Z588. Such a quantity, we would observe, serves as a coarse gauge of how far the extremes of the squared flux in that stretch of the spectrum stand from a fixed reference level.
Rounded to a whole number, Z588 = -19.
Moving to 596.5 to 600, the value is 3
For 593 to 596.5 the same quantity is 3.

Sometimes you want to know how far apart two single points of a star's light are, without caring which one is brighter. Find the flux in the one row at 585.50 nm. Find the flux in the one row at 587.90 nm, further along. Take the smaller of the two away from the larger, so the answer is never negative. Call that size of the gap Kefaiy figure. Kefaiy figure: 1.0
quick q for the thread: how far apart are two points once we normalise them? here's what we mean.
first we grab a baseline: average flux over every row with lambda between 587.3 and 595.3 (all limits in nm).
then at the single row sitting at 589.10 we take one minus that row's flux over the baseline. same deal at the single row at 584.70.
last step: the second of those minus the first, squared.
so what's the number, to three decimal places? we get 0.102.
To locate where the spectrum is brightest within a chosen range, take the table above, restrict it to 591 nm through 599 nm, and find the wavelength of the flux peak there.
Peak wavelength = 594.30 nm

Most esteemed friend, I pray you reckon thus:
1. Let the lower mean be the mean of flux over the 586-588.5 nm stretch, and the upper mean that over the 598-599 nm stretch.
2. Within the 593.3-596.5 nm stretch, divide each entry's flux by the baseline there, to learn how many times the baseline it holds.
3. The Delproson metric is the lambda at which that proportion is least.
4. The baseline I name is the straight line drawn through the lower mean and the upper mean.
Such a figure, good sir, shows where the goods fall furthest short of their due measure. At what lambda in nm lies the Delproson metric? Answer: 596.30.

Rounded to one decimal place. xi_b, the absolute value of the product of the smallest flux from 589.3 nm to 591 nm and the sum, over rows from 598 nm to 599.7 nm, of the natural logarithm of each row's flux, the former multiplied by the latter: 70.1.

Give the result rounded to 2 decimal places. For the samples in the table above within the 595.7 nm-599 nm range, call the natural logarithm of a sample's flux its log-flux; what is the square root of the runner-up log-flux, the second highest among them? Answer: 1.53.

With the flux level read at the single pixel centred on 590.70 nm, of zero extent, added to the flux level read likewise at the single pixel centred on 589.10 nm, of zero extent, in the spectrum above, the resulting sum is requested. 16.7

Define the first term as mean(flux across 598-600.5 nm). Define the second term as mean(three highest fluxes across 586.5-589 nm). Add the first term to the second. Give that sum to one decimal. 20.0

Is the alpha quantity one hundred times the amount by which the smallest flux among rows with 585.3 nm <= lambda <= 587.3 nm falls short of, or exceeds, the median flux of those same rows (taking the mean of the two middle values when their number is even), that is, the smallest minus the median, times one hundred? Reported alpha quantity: -46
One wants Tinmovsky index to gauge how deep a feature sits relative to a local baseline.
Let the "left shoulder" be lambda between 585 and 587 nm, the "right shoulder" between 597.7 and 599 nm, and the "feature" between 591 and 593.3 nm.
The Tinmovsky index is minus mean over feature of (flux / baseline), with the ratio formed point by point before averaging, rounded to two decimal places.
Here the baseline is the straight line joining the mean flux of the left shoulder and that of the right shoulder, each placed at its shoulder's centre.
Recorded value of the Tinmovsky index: -0.97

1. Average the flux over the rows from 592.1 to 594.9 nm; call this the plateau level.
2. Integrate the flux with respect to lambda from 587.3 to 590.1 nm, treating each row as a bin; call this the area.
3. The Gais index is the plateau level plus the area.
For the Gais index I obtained 33.7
